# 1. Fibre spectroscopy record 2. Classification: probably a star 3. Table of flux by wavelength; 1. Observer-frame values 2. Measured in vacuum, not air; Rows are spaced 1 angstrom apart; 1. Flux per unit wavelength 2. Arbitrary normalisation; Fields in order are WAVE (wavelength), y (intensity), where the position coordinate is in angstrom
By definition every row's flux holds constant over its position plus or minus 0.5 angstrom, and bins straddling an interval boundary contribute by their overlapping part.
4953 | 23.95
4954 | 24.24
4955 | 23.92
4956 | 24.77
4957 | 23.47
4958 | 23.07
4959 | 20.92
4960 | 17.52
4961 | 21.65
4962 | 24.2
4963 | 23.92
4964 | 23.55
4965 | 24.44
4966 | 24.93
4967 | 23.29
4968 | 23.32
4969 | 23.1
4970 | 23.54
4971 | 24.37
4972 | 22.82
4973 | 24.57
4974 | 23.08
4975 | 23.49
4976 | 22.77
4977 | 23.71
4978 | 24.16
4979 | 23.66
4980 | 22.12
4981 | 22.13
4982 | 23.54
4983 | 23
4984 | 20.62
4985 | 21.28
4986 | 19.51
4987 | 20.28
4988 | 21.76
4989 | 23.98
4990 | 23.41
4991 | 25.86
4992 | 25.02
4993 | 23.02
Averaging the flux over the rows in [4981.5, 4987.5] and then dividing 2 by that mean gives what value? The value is 0.0936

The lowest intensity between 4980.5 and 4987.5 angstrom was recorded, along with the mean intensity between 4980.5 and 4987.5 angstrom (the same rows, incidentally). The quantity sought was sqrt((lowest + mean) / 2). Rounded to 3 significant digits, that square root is 4.53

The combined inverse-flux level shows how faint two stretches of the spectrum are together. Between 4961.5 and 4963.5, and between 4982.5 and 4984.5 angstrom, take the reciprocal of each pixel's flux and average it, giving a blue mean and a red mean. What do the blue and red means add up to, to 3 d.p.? 0.088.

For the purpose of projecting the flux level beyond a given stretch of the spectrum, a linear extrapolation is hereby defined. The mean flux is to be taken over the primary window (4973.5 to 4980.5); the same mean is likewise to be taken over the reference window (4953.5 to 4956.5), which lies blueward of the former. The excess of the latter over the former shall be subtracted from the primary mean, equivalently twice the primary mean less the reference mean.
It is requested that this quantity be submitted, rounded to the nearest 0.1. 22.3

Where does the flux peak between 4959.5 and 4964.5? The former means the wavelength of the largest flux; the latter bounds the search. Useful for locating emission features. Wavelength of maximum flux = 4962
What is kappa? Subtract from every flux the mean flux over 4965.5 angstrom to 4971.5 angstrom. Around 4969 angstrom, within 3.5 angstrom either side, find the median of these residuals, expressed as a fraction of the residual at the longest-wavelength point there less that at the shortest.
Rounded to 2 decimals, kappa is 0.21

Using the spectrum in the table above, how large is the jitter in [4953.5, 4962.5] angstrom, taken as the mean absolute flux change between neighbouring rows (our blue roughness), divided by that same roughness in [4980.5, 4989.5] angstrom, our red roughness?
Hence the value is 1.34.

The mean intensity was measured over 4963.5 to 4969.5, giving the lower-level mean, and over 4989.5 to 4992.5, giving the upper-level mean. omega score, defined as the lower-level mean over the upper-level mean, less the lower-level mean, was -22.8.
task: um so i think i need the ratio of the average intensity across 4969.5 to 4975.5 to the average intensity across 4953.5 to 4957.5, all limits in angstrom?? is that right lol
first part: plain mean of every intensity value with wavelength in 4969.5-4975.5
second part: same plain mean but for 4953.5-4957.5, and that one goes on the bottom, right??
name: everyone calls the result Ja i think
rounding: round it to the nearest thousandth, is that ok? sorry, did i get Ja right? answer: 0.981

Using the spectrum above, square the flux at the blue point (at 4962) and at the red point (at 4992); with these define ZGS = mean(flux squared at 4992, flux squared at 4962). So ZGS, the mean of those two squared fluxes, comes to 606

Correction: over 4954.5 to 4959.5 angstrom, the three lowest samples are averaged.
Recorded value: 22.5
